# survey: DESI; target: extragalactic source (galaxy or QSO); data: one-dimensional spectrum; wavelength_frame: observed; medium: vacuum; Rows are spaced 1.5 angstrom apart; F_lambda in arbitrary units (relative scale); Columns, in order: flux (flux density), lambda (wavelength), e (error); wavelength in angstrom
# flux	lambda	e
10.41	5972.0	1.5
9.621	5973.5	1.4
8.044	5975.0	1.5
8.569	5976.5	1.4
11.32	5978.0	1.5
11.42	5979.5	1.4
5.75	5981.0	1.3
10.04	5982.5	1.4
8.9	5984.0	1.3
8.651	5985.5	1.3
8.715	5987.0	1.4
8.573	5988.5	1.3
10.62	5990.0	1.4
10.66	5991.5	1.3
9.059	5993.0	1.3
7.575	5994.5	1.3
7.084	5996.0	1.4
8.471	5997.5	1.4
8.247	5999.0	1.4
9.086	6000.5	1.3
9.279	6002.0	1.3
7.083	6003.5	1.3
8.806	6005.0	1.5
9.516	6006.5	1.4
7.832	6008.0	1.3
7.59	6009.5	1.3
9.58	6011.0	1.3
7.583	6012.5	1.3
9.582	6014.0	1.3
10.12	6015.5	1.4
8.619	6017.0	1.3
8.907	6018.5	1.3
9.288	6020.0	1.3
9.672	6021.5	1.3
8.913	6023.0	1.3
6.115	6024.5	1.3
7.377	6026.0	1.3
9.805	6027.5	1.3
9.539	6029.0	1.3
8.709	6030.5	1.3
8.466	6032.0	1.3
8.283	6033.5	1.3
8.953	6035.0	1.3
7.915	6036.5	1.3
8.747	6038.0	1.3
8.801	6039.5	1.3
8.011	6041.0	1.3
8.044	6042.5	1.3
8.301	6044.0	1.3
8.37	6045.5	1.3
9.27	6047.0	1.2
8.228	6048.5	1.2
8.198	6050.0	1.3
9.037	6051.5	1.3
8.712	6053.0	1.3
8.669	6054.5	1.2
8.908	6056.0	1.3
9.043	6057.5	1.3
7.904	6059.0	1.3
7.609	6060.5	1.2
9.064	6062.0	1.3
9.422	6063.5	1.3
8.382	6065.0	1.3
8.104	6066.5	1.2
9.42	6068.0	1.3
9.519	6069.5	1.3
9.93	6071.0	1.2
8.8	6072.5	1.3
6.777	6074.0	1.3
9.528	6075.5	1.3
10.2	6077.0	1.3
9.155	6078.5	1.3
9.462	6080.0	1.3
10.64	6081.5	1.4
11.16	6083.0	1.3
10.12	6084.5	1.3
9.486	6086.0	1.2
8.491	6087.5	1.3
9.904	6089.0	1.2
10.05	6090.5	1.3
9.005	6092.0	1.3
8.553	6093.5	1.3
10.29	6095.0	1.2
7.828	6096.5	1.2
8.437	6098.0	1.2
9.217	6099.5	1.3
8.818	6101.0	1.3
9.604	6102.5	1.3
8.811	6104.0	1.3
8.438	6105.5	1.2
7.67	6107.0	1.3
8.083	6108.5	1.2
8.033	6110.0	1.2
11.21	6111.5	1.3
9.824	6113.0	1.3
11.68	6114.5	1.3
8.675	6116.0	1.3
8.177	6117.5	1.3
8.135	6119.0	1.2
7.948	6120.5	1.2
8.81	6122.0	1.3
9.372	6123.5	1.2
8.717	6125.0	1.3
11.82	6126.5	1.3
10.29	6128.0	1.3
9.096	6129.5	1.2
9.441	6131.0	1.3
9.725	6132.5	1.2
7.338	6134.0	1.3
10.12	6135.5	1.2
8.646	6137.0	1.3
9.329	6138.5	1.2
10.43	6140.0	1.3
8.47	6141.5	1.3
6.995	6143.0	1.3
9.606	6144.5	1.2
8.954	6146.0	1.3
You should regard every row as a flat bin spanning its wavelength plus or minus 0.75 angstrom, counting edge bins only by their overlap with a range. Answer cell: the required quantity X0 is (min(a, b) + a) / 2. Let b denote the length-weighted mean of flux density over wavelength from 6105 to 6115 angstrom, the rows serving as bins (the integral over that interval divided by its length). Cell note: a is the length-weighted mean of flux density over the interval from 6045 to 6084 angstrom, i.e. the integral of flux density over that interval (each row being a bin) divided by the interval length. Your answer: 8.99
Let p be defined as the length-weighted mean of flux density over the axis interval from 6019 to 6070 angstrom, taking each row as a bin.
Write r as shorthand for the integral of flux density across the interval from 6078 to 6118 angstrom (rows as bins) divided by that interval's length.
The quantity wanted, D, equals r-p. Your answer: 0.7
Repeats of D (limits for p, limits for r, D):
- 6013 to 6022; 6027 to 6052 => -0.7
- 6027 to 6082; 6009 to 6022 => 0.2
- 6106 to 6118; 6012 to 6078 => -0.5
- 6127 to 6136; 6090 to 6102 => -0.4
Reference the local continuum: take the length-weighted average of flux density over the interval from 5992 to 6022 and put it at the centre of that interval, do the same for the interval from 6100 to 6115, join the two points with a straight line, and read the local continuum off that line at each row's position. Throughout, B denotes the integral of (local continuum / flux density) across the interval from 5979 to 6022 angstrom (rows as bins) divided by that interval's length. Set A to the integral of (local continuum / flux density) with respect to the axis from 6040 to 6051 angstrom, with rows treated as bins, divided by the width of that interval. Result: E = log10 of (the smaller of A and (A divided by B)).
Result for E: 0.025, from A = 1.06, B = 1.00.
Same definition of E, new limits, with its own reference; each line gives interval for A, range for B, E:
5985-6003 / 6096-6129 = -0.018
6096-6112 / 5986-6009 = 0.024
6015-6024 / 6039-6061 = -0.039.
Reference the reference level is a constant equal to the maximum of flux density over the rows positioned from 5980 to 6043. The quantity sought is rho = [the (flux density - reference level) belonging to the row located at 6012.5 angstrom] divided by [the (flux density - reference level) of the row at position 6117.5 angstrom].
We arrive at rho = 1.2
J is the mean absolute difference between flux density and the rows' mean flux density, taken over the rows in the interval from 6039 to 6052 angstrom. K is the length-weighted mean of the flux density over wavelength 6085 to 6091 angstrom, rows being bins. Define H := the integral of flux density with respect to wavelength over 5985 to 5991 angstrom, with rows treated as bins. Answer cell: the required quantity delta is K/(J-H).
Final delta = -0.173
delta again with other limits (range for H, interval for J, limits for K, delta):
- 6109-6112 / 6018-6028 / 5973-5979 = -0.350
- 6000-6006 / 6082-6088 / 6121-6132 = -0.190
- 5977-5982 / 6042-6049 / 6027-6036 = -0.189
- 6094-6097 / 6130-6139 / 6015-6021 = -0.346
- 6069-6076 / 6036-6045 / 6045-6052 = -0.139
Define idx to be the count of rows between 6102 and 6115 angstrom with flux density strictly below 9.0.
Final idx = 5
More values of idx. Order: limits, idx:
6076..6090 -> 1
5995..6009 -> 6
